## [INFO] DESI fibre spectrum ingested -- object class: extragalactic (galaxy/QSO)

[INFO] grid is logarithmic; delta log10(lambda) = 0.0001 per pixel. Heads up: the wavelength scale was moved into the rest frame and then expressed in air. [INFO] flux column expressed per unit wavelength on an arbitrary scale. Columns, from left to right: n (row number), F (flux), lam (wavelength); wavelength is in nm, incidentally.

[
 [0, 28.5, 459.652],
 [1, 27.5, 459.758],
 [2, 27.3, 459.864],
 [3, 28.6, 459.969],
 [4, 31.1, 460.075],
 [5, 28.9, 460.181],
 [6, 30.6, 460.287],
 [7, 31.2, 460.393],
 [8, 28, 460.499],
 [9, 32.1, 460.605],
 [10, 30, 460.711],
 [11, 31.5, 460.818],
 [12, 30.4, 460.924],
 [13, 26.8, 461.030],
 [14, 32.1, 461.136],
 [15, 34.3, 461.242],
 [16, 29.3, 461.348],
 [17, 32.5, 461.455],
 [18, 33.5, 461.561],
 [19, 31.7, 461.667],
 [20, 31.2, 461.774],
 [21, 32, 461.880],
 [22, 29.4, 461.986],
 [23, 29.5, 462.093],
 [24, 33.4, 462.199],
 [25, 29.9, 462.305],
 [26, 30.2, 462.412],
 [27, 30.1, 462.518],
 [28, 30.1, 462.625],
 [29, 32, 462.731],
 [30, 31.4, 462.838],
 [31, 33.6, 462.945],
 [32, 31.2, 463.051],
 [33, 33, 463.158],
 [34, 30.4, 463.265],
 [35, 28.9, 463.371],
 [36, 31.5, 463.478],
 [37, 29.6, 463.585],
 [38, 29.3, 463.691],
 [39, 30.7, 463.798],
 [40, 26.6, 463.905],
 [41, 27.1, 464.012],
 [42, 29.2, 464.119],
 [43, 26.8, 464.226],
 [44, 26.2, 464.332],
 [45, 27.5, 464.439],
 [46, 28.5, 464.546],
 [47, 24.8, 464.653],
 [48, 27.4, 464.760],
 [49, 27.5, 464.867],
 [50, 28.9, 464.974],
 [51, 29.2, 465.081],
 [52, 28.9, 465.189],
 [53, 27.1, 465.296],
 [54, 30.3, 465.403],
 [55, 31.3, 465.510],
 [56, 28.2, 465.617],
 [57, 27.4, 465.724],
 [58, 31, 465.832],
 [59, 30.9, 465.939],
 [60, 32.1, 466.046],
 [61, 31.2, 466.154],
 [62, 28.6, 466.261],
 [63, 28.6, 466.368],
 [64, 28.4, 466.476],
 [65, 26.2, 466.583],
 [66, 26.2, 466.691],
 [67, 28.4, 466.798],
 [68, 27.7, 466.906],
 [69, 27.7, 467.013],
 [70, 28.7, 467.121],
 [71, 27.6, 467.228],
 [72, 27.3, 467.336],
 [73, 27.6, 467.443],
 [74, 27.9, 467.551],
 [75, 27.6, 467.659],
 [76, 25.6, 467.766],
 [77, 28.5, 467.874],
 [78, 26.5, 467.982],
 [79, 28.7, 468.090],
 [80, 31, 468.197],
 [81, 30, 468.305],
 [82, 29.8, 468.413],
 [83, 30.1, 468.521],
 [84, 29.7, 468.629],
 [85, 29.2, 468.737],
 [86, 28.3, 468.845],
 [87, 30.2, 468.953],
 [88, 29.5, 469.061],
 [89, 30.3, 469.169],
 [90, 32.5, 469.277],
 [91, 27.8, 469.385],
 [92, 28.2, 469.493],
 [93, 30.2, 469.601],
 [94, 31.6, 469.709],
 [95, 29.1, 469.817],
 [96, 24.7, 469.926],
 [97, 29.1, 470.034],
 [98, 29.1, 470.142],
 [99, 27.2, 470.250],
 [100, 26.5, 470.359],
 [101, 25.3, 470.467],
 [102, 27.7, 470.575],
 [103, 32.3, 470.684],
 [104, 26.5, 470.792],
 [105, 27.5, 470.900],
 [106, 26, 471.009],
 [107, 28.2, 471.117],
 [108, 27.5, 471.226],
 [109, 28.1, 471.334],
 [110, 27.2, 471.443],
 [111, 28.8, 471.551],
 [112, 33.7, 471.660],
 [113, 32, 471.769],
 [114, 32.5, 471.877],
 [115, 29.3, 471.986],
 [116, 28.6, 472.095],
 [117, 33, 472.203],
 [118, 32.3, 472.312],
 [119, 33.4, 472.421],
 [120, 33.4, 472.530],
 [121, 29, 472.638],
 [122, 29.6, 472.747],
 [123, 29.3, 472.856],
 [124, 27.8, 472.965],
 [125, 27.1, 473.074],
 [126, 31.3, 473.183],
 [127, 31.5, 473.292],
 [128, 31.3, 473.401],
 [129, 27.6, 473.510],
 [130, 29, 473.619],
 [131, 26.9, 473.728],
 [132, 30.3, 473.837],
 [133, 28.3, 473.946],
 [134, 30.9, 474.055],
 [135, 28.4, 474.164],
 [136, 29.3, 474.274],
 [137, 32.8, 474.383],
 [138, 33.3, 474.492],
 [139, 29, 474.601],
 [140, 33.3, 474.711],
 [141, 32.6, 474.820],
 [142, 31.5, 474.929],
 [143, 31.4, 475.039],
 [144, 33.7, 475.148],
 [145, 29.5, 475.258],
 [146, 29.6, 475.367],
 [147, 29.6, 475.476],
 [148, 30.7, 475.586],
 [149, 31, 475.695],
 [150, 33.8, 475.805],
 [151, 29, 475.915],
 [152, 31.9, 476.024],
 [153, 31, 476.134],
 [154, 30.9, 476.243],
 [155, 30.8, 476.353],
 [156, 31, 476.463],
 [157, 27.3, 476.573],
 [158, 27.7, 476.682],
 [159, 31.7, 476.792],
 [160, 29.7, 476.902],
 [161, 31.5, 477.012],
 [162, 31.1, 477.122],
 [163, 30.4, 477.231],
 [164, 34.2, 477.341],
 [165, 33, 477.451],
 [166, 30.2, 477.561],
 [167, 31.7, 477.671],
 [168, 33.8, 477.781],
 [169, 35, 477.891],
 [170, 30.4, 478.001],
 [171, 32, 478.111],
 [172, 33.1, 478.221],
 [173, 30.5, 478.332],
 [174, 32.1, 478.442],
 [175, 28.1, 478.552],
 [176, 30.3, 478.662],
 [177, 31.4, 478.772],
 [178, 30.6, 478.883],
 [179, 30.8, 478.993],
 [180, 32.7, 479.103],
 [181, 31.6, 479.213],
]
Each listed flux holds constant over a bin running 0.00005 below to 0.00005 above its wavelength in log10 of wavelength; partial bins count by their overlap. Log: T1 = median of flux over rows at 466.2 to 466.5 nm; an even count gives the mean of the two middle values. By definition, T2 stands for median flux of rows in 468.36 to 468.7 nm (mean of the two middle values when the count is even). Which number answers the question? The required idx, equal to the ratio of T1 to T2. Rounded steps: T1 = 28.6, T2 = 29.8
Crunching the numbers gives 0.96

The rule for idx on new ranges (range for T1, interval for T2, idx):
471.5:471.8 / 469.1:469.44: 1.06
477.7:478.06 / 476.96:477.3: 1.09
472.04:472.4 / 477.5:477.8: 1.02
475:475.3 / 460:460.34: 1.03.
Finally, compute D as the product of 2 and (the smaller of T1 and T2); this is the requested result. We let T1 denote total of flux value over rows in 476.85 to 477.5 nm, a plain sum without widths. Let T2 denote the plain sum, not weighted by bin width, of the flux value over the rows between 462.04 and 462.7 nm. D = 366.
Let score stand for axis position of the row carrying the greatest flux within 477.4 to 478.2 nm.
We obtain 477.891 nm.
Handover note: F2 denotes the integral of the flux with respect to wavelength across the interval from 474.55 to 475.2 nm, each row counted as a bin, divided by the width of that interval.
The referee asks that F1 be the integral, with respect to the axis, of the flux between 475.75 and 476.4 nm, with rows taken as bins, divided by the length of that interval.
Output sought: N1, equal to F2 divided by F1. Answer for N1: 1.02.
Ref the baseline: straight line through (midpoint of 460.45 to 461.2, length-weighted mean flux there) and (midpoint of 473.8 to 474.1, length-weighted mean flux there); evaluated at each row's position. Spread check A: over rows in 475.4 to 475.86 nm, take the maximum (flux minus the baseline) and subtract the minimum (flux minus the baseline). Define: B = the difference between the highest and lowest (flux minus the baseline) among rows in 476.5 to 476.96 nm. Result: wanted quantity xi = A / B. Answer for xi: 0.96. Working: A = 4.2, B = 4.4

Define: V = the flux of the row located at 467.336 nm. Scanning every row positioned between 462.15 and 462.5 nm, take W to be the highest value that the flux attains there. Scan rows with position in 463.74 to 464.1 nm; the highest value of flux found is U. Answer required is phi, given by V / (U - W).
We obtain -10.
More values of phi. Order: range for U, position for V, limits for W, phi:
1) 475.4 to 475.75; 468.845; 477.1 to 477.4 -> -9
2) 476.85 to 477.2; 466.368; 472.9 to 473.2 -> 143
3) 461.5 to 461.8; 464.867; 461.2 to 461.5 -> -34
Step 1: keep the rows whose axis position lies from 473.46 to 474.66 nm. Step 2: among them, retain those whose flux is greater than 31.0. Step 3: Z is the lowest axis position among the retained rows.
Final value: 474.383 nm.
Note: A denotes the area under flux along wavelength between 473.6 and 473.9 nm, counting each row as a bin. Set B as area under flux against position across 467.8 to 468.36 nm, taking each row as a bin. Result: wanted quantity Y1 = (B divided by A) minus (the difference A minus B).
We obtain 9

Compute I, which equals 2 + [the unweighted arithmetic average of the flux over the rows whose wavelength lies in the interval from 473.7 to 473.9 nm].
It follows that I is 30.6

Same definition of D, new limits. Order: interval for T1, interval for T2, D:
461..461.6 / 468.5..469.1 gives 354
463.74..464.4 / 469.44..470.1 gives 333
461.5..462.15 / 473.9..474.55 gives 366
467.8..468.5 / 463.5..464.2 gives 345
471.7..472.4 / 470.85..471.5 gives 329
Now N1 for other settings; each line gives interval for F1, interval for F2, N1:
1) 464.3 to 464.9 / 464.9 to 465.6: 1.08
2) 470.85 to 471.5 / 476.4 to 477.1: 1.09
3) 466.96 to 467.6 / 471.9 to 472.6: 1.14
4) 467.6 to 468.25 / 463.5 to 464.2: 1.03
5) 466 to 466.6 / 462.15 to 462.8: 1.06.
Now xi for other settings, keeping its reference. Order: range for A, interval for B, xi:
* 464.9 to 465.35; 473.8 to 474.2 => 0.80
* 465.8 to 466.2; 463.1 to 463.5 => 0.29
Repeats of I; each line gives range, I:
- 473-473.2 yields 31.2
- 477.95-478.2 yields 33.2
